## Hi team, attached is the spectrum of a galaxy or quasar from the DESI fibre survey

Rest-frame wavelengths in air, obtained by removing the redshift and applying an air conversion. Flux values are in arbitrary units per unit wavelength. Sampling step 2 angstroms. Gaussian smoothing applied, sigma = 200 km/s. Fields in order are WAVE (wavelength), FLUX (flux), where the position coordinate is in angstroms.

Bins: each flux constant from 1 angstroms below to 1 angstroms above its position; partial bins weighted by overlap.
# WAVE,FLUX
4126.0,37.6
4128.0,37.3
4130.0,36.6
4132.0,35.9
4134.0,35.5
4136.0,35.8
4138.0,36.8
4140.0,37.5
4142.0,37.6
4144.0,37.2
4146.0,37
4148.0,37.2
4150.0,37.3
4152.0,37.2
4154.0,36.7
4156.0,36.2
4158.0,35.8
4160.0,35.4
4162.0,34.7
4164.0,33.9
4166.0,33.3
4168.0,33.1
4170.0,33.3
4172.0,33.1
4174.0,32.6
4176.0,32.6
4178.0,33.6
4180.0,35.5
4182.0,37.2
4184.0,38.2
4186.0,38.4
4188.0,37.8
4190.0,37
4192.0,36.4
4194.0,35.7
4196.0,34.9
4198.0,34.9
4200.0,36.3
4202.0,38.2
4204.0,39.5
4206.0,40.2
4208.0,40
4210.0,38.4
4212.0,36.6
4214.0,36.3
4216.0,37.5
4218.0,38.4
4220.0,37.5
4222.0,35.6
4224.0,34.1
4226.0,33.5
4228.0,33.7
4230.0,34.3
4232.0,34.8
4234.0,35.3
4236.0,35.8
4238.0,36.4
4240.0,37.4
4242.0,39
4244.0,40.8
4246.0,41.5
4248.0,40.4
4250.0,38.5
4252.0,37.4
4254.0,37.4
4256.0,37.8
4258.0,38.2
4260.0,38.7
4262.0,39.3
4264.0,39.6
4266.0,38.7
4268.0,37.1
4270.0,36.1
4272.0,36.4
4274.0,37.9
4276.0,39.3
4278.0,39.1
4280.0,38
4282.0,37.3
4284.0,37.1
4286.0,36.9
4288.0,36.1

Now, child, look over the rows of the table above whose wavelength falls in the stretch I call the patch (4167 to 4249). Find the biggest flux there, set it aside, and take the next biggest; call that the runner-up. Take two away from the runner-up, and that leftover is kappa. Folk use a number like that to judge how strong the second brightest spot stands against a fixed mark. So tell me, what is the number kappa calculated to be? 38.8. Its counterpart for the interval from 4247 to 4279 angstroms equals 37.6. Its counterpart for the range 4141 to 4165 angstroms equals 35.3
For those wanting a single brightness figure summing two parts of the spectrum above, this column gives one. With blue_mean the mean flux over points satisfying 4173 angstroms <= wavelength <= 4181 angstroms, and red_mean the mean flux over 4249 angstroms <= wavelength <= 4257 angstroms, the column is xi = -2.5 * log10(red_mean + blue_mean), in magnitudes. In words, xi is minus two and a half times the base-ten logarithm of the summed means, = -4.63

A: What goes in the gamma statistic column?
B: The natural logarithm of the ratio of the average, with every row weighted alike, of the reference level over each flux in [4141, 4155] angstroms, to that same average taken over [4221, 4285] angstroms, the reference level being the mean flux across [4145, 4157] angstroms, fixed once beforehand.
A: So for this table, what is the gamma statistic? 0.00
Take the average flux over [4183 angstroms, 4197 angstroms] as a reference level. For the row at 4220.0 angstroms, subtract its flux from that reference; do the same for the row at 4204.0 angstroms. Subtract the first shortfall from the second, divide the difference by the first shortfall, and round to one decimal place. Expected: 3.4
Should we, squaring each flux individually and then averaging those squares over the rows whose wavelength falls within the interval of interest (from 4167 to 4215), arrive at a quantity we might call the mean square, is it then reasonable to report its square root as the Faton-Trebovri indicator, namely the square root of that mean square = 36.3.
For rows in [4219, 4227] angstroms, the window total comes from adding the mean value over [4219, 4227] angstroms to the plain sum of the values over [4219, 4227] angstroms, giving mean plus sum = 176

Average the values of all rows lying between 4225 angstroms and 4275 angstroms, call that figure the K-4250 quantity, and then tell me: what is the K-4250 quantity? 37.4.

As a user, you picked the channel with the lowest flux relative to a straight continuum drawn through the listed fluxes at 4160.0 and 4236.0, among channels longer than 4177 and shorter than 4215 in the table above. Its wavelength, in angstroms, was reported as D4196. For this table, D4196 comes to 4178.0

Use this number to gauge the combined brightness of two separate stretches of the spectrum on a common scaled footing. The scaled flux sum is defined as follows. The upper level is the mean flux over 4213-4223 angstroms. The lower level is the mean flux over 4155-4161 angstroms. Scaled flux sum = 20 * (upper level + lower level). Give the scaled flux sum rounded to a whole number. 1457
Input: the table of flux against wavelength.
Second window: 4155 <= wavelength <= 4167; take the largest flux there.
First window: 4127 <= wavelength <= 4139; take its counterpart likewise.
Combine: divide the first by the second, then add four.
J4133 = 5.03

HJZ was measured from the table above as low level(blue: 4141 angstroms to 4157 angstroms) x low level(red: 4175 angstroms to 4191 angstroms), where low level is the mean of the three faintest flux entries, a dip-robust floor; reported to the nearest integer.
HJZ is 1242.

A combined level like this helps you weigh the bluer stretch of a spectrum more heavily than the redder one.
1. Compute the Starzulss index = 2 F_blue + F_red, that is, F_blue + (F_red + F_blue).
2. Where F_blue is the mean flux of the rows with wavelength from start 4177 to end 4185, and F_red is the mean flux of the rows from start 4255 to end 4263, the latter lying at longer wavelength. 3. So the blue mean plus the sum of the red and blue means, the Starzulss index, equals 111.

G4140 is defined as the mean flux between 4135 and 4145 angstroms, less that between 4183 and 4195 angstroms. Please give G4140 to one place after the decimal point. -0.3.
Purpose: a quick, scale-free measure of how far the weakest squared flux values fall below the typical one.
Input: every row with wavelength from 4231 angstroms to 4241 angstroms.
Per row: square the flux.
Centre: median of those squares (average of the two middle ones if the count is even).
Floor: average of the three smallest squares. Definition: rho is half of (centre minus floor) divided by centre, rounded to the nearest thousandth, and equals 0.014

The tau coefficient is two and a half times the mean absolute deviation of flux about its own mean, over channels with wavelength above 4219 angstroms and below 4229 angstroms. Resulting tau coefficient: 3.3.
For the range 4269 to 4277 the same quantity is 2.9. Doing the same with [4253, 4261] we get 1.1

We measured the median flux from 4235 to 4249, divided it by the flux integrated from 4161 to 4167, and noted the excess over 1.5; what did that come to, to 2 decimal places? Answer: -1.31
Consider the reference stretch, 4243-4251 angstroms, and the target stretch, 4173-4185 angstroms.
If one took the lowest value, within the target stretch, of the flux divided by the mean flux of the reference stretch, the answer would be 0.81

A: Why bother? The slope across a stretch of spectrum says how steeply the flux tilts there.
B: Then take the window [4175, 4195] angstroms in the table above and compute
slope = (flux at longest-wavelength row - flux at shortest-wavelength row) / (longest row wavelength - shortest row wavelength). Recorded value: 0.17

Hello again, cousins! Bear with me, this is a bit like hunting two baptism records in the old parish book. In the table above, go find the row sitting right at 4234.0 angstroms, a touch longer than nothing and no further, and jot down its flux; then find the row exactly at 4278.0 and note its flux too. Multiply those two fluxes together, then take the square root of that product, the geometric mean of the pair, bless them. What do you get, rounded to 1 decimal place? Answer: 37.2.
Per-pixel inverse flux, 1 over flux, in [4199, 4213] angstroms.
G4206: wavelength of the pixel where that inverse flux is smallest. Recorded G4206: 4206.0 angstroms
